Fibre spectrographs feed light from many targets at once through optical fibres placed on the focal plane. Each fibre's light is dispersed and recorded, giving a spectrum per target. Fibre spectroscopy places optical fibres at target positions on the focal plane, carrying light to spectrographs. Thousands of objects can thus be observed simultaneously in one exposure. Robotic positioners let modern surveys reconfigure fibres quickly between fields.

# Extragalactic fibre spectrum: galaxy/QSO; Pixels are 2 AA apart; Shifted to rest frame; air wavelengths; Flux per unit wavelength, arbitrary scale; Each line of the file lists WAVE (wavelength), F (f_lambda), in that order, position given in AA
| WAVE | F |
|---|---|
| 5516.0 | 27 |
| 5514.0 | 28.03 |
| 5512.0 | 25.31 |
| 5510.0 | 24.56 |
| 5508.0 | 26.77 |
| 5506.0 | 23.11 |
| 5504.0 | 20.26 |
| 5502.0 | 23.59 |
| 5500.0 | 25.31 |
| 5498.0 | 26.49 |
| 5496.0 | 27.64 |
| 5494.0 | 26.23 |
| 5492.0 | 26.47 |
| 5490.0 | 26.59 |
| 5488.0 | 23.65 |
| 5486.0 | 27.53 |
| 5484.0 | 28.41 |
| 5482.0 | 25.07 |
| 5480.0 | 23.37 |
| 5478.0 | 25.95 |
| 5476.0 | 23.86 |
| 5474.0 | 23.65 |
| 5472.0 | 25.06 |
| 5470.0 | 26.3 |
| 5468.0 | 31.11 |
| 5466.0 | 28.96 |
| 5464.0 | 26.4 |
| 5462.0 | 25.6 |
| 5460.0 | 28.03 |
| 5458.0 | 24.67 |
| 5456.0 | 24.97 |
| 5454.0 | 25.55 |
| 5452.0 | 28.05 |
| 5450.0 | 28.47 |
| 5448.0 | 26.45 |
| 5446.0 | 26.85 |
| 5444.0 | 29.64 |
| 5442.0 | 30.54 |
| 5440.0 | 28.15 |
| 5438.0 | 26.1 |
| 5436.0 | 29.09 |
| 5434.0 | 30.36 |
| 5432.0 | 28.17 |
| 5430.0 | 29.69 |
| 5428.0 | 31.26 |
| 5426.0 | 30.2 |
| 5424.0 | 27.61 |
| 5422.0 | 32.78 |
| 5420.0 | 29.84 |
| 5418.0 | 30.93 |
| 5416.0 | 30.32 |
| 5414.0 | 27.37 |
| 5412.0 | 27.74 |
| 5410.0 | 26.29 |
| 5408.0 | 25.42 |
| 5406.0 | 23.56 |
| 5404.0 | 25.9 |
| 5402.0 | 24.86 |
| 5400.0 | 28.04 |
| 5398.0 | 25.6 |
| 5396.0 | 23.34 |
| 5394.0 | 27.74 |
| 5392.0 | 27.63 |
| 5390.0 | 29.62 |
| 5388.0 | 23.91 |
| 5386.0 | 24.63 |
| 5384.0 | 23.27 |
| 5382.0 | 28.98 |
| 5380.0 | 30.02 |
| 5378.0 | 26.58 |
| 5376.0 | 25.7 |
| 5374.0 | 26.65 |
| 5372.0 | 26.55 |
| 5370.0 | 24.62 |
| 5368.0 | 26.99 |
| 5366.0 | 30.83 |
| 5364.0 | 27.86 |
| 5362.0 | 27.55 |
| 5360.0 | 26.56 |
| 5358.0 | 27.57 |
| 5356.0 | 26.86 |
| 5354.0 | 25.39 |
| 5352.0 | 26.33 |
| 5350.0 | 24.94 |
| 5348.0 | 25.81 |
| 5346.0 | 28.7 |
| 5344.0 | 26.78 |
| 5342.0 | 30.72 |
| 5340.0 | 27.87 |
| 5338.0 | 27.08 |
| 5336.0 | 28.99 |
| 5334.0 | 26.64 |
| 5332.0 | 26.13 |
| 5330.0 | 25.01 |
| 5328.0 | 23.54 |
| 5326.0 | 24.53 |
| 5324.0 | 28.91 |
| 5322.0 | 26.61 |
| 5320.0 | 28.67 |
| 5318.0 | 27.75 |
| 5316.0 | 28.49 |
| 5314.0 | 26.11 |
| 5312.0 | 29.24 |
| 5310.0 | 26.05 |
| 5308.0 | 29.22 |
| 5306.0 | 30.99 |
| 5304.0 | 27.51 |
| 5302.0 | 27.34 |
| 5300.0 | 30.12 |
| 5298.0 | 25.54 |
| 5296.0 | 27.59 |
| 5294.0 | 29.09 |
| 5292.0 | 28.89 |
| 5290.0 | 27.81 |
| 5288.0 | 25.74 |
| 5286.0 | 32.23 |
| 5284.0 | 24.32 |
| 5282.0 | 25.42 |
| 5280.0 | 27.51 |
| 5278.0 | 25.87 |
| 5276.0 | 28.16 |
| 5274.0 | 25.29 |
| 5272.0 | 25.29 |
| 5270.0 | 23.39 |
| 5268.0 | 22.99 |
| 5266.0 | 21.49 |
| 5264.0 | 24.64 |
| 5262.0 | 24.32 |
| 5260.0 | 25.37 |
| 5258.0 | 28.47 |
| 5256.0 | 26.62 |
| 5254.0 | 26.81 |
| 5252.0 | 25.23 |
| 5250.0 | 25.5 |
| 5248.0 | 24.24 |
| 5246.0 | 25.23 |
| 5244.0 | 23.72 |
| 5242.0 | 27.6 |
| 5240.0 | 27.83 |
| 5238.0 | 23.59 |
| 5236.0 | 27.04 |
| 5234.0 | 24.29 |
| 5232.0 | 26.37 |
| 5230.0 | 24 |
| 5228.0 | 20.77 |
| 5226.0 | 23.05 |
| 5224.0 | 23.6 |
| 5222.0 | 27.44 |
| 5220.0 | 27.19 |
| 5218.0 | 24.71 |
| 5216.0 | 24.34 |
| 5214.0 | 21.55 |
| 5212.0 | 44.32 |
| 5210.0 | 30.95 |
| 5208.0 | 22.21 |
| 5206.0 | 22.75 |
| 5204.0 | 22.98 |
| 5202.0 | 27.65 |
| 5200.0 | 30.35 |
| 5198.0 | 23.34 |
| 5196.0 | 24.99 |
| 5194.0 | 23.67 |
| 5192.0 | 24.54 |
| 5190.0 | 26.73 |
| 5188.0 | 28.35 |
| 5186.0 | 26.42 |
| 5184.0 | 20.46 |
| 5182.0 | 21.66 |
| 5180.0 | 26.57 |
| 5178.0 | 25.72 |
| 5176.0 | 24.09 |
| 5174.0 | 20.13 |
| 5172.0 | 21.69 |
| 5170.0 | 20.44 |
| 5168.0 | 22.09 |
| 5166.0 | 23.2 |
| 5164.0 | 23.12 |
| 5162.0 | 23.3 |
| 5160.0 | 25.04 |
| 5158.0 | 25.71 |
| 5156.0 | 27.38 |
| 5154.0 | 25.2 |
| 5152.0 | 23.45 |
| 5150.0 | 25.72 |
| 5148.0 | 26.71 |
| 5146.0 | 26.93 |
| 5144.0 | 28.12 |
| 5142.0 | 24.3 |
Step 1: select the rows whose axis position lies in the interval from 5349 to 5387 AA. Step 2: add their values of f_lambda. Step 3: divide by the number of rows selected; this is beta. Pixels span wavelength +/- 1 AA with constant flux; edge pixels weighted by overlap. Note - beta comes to 26.7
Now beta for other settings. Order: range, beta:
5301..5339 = 27.3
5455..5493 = 26.1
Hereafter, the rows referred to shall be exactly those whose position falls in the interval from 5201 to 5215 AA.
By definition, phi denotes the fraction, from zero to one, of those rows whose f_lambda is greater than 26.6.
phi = 0.43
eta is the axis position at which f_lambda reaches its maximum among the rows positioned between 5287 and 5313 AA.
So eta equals 5306.0 AA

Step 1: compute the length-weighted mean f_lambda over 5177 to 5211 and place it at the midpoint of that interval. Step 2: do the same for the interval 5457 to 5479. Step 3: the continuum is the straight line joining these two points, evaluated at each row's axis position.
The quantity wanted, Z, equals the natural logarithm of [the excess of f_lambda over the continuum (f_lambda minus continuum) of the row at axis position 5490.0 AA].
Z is -1.7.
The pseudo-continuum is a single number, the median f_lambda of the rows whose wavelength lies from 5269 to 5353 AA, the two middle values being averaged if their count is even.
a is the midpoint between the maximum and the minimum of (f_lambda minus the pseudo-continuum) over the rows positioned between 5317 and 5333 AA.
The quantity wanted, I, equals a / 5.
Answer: -0.20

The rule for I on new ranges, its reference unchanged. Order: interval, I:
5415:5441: 0.45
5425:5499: 0.02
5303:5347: 0.01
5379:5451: 0.16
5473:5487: -0.26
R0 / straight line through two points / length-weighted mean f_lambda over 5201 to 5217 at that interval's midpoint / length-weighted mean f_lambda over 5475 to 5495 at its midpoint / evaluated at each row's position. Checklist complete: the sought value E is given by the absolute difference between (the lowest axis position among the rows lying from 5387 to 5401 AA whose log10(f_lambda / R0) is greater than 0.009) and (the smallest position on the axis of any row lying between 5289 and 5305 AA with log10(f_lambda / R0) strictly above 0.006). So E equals 100 AA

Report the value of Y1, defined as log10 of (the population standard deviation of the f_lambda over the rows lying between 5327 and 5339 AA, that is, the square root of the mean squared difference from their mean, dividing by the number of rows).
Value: 0.23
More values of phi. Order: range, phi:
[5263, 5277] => 0.14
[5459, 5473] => 0.43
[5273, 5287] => 0.43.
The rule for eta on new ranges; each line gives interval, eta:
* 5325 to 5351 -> 5342.0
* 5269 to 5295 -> 5286.0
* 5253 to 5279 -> 5258.0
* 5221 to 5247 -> 5240.0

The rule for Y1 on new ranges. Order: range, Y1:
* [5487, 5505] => 0.33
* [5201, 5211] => 0.54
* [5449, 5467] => 0.19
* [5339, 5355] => 0.26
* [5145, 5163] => 0.13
